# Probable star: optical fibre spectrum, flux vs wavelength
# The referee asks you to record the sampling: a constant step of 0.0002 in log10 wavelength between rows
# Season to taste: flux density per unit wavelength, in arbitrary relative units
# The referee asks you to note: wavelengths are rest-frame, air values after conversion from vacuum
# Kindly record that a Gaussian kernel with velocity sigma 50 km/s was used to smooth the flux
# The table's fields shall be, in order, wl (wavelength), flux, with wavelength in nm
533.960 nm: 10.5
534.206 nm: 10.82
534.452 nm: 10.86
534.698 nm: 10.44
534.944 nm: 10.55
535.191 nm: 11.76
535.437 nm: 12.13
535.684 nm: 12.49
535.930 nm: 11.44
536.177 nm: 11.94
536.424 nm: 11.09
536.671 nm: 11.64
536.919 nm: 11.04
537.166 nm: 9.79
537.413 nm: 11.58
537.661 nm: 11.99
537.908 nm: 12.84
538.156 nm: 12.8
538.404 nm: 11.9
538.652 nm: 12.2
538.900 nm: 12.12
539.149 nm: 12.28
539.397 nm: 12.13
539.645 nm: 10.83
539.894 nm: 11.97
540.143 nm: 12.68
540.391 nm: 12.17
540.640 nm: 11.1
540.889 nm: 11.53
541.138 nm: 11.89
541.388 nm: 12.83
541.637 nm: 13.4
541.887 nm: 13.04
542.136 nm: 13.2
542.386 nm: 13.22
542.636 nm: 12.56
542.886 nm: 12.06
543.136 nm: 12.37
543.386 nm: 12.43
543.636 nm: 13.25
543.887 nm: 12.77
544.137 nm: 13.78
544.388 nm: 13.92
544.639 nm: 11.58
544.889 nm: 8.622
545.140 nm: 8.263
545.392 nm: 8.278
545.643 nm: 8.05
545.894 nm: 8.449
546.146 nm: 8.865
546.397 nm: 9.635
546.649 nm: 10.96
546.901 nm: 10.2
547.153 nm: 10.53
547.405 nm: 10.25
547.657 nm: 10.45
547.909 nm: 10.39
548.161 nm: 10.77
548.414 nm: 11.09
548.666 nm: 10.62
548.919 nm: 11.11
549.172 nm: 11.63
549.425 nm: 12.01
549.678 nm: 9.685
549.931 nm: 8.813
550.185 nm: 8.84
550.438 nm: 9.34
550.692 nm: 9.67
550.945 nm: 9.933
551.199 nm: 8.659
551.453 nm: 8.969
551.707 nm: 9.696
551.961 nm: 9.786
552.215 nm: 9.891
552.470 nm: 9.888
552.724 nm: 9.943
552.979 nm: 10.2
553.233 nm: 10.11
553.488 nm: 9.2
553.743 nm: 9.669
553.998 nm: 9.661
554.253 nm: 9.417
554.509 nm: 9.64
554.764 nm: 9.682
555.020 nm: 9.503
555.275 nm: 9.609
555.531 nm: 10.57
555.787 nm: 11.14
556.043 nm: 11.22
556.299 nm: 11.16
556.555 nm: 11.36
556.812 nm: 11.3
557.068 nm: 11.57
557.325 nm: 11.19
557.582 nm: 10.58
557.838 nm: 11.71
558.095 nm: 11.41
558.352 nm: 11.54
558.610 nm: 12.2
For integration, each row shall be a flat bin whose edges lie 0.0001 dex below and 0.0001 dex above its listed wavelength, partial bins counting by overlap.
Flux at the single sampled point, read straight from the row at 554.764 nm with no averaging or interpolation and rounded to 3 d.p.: 9.682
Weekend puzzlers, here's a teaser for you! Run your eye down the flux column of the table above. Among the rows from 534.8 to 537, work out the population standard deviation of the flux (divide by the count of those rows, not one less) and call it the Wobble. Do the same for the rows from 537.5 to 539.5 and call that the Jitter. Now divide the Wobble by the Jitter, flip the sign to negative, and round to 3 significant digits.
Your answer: -1.73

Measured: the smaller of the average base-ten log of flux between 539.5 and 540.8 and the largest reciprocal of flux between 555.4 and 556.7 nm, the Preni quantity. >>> 0.095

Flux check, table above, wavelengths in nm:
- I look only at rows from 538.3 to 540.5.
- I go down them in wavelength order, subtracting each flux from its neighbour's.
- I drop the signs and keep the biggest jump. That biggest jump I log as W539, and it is 1.30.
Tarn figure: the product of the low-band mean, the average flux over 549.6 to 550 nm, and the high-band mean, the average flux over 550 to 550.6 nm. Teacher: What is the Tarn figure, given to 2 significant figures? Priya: 84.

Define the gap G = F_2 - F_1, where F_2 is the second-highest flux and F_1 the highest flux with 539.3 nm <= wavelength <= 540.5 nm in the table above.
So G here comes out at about -0.51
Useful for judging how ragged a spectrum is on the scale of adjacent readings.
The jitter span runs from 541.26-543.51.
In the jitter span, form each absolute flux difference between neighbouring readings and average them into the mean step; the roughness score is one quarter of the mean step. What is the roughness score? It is 0.08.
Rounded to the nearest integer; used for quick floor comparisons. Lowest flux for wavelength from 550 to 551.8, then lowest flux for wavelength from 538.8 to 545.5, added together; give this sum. 17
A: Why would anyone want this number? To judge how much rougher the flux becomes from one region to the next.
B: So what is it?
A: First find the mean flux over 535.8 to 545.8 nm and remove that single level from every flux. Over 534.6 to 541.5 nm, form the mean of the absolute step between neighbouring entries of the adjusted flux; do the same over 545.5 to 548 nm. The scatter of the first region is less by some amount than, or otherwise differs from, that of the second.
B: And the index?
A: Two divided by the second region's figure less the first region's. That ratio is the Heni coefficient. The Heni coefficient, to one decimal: -12.4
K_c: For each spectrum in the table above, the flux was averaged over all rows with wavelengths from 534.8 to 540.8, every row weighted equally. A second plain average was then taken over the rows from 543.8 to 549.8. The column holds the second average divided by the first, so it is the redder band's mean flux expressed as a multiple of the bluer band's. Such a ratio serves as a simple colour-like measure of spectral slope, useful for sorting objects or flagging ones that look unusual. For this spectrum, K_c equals 0.89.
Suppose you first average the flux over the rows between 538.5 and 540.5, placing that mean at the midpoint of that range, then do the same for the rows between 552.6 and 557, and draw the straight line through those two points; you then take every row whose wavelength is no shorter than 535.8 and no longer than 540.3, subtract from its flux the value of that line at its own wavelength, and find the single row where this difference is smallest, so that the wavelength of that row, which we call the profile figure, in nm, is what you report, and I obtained 537.166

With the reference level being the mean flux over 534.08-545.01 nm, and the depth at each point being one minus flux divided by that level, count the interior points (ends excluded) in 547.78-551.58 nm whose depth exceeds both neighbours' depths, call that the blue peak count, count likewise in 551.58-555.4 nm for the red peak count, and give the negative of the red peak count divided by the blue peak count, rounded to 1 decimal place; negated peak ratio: -1.3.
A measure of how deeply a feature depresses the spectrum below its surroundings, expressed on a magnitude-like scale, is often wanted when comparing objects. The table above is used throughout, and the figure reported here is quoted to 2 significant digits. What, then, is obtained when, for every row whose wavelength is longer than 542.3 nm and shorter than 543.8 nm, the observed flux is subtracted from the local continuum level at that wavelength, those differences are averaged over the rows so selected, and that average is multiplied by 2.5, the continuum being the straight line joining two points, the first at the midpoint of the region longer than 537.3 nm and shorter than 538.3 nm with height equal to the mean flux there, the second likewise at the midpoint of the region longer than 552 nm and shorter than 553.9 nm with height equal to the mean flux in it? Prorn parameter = -3.0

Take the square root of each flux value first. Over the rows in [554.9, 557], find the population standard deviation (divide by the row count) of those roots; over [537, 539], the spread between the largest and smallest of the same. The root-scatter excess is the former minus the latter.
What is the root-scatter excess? -0.34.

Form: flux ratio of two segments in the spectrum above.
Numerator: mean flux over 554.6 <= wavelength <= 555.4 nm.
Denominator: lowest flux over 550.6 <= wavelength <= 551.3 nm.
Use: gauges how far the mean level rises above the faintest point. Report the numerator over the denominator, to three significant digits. 1.11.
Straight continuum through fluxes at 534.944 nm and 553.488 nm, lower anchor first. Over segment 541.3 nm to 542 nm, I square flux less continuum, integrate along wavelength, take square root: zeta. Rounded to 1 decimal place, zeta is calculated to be 2.6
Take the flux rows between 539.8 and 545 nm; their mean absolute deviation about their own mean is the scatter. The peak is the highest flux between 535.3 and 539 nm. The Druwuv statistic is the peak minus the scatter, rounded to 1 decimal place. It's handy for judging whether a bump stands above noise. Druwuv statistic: 12.0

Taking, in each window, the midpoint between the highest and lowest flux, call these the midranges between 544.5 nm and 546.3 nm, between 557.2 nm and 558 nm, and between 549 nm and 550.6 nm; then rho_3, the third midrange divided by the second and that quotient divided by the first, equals 0.10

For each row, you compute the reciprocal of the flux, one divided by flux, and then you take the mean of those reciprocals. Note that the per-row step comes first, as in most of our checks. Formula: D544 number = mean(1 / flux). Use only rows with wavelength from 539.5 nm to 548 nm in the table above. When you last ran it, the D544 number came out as 0.091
